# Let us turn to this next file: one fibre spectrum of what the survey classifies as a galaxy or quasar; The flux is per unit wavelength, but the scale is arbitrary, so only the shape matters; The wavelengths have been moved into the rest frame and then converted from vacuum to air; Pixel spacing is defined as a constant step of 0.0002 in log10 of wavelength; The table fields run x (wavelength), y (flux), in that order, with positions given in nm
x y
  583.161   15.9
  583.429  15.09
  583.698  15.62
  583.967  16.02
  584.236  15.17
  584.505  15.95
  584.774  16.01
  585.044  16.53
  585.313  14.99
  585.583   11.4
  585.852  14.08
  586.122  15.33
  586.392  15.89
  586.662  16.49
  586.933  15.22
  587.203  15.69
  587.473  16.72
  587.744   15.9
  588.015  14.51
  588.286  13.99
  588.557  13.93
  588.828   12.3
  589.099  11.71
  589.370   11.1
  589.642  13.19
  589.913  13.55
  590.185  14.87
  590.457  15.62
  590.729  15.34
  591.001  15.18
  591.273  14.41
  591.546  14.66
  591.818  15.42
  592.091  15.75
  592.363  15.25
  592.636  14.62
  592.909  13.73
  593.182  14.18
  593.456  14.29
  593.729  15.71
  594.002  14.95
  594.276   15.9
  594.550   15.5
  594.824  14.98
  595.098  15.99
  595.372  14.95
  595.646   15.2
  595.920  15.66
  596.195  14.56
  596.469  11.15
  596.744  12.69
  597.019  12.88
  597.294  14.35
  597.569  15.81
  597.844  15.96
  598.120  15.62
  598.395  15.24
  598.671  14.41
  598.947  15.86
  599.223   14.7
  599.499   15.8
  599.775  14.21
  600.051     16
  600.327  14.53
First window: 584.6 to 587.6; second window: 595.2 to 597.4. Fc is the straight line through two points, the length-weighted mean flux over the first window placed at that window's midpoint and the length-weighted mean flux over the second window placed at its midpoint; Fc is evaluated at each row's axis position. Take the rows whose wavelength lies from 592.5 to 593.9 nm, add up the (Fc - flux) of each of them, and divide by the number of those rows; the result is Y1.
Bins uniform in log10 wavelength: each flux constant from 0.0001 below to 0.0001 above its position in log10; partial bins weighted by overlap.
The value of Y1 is -0.1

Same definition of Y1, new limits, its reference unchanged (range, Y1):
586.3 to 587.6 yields -0.8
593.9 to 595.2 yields -1.3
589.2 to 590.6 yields 1.1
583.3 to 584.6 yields 0.0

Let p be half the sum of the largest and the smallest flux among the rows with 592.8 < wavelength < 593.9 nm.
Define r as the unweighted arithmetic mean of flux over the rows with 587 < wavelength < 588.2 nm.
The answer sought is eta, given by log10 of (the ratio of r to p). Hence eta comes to 0.03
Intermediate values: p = 14.7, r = 15.7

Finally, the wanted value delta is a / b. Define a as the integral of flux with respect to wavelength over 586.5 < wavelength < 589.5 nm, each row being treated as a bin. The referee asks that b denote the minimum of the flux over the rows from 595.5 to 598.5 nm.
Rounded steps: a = 43.0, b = 11.15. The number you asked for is 3.86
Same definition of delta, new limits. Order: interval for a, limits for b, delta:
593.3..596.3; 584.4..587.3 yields 4.01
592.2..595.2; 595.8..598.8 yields 4.04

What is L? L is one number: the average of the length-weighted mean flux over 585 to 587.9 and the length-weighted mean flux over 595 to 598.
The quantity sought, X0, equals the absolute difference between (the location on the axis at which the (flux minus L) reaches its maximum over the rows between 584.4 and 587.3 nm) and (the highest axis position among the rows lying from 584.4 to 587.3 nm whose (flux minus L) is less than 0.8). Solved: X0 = 1.89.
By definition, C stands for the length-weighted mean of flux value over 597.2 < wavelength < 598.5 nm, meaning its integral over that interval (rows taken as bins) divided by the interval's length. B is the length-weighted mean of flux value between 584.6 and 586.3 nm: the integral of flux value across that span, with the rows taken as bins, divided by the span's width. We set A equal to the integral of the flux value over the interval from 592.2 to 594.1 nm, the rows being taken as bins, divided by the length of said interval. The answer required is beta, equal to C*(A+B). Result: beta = 455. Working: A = 14.7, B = 14.8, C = 15.4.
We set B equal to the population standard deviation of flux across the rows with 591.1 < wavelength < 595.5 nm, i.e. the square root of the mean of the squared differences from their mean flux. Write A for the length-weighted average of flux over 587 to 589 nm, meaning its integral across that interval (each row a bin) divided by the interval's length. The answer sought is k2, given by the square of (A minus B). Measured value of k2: 197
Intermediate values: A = 14.7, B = 0.65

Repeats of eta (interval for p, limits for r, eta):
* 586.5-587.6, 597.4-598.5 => -0.01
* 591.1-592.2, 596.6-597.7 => -0.03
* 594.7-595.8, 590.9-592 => -0.02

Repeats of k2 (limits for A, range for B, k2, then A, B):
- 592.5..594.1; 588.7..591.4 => 170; 14.6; 1.53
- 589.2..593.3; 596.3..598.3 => 162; 14.4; 1.73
